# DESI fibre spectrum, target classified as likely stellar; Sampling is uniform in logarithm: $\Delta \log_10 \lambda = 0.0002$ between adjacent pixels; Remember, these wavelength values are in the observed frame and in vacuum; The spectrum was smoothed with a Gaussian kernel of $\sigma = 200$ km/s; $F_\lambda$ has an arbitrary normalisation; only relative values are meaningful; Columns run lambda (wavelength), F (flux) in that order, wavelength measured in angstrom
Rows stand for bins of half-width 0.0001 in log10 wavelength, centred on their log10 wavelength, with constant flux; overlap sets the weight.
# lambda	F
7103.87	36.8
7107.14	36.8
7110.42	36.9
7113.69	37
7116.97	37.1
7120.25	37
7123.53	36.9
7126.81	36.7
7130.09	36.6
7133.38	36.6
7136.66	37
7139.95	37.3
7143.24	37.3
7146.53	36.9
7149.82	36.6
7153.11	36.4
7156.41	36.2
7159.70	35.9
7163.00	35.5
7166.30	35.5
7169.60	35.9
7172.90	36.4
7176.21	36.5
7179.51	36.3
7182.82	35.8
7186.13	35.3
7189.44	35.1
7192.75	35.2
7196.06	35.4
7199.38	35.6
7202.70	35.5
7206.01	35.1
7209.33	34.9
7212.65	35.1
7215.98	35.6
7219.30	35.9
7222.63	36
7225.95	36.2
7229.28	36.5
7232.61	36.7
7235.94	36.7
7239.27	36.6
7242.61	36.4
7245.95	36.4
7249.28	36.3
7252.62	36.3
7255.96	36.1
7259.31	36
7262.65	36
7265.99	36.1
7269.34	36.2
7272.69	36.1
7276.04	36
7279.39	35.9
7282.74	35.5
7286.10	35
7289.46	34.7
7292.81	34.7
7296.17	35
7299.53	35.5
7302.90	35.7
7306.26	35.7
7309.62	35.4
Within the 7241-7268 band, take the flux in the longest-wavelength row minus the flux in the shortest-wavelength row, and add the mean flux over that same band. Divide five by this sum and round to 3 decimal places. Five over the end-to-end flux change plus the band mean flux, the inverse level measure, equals 0.139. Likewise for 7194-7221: 0.139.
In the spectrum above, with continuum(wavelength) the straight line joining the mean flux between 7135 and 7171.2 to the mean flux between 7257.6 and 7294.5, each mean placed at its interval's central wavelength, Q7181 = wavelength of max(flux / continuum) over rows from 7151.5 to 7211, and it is 7176.21 angstrom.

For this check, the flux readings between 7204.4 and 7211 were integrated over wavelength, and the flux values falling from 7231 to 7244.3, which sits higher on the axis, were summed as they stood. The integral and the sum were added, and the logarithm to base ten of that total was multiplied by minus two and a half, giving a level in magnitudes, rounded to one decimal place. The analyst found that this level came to -6.4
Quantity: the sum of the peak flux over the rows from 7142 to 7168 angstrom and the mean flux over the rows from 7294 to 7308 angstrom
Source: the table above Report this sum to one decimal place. 72.8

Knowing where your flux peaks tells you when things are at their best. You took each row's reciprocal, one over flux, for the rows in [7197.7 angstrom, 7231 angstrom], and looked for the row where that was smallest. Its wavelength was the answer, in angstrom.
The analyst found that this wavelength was 7229.28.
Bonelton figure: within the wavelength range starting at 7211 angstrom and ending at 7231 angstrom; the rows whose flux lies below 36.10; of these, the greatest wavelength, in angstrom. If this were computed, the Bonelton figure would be 7222.63 angstrom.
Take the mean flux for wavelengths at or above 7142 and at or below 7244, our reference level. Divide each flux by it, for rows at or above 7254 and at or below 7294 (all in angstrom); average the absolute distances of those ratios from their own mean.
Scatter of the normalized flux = 0.013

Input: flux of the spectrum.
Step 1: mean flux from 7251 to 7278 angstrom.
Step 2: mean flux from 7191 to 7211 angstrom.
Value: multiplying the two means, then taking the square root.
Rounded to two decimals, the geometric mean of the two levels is 35.69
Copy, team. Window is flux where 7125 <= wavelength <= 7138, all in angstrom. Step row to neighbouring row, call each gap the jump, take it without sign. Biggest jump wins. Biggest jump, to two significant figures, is 0.40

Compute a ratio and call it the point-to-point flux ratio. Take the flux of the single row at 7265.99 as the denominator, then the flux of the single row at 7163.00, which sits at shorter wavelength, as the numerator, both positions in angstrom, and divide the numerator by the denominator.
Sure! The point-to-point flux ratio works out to 0.98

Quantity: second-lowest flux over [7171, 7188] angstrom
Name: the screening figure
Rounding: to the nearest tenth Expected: 35.8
